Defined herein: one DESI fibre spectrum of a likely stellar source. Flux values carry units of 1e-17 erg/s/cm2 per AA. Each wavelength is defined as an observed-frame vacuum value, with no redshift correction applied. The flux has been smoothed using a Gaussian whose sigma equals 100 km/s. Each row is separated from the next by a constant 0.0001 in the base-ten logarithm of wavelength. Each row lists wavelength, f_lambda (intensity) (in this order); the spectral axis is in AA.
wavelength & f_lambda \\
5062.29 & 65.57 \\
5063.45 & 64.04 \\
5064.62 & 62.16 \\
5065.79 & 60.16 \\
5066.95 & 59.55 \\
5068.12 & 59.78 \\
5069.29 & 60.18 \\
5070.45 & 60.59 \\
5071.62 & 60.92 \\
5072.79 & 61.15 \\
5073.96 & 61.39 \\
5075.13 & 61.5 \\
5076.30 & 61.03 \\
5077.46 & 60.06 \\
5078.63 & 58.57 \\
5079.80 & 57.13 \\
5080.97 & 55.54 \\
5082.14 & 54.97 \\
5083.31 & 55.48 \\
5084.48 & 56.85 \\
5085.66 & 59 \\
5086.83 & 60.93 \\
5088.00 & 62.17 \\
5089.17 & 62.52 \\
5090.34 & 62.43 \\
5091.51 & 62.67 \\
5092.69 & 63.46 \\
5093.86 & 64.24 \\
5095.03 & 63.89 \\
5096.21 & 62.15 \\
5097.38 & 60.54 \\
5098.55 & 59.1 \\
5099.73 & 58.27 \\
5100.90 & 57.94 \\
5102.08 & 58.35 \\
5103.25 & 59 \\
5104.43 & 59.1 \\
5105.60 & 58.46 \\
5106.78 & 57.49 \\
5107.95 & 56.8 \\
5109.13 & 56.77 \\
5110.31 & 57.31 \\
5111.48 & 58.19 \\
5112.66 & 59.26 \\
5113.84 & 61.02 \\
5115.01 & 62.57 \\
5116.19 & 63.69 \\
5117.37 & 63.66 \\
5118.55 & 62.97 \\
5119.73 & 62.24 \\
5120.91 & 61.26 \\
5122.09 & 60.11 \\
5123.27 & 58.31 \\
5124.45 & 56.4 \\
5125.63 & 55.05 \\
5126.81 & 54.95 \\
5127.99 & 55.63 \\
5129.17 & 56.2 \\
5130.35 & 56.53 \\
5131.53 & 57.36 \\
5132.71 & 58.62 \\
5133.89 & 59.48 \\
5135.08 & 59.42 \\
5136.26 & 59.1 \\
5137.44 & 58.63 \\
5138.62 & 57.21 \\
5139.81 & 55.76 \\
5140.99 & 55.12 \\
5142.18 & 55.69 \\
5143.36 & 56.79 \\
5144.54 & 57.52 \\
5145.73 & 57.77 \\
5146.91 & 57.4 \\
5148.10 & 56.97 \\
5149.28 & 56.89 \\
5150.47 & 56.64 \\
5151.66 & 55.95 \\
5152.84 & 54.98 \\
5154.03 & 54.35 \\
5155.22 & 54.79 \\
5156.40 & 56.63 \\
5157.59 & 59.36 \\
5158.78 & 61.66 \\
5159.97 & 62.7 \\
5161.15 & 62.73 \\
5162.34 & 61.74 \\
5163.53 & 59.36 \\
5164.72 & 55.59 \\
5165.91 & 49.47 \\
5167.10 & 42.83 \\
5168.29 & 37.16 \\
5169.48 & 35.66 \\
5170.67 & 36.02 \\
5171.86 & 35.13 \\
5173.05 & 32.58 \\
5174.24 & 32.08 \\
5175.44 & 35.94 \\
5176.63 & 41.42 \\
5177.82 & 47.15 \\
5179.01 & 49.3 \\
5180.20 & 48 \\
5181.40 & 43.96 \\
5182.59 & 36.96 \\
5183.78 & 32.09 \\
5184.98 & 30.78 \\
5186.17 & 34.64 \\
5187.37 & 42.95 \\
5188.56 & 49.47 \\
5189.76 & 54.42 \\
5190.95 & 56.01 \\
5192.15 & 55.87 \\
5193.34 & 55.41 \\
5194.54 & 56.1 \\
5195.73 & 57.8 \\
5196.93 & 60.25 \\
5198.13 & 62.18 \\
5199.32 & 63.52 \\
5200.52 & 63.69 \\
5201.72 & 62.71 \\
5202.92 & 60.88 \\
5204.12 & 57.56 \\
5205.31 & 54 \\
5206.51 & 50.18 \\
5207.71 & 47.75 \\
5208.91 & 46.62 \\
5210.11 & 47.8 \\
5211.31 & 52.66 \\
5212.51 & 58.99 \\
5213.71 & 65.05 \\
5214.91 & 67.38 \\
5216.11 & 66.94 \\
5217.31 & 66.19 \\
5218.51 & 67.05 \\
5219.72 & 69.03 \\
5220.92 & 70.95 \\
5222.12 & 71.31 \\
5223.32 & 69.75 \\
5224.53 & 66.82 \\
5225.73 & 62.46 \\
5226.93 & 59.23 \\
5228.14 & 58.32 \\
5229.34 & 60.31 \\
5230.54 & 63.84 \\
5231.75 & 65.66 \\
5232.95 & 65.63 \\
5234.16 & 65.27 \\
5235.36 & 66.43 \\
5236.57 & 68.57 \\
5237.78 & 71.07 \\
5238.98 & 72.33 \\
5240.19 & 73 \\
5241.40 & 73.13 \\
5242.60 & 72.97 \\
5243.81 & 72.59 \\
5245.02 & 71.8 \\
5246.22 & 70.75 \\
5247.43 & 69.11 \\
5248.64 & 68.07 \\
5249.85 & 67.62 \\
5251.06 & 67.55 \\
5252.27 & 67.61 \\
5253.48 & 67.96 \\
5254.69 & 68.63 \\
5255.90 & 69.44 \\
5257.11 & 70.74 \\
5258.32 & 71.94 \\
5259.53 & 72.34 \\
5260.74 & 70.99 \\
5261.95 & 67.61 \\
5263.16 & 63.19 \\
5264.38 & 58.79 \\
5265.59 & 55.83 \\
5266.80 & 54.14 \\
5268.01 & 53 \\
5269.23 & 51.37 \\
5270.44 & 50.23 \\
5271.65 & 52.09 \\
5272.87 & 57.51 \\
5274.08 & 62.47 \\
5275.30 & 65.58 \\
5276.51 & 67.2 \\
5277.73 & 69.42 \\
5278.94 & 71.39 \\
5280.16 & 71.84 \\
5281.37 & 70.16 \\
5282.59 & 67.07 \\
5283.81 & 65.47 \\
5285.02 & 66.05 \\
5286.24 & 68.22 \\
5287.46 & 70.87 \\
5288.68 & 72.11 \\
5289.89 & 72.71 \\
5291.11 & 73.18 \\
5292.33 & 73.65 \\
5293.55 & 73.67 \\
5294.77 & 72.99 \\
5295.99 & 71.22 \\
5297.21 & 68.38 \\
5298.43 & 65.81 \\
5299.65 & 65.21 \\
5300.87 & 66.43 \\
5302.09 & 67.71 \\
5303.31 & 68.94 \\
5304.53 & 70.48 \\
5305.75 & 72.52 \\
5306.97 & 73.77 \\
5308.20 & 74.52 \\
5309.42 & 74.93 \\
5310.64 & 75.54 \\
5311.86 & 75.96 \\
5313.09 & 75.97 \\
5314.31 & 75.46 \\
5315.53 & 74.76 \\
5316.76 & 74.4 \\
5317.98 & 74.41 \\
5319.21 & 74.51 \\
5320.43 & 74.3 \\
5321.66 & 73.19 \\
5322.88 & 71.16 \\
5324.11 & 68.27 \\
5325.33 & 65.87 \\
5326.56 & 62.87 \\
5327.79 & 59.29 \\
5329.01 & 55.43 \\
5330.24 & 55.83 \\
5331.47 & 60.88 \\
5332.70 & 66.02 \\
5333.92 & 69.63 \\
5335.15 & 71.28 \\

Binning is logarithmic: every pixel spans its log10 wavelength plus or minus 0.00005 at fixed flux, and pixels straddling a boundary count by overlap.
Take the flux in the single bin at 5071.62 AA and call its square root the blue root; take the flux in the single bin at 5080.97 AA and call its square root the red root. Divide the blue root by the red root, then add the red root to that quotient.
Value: 8.5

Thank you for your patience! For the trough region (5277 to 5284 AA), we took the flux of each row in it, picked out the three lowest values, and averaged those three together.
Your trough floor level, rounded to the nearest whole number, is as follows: 67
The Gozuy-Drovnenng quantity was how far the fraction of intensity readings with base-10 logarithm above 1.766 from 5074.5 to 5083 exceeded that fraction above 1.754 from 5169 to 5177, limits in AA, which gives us 0.6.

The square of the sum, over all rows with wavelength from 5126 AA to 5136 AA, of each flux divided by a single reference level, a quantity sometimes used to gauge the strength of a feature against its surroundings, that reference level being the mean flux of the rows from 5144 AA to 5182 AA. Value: 83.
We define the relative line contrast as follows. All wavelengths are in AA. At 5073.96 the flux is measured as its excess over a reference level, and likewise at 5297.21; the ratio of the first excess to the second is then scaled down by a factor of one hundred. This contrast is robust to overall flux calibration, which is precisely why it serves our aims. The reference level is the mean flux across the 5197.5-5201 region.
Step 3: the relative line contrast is -0.0033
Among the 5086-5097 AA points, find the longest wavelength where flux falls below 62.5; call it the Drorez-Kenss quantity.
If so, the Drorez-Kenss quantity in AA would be 5096.21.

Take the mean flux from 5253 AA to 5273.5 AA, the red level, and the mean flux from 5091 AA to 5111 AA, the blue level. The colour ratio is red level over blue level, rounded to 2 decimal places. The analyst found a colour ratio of 1.04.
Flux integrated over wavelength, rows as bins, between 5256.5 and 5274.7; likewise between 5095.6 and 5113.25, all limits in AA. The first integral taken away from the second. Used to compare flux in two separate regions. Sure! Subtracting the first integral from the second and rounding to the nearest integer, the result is -73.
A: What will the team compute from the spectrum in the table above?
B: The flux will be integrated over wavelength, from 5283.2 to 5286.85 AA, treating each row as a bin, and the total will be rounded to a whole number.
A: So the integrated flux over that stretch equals 243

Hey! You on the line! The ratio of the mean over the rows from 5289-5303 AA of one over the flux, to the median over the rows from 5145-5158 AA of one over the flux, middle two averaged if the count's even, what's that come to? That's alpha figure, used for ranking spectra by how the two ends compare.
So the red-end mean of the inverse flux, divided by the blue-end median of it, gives 0.81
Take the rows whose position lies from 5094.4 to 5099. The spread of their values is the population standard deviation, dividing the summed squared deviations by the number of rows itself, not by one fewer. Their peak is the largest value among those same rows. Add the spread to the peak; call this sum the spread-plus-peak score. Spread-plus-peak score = 66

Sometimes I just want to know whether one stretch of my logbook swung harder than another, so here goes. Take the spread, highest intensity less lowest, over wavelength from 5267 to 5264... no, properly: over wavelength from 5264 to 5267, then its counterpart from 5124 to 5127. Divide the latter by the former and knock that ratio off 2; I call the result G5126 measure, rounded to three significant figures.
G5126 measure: 1.69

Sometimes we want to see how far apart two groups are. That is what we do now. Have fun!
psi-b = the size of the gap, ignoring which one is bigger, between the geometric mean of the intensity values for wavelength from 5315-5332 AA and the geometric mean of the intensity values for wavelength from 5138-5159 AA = 10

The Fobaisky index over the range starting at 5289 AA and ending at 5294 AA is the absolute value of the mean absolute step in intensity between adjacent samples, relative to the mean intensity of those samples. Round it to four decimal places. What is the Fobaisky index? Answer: 0.0044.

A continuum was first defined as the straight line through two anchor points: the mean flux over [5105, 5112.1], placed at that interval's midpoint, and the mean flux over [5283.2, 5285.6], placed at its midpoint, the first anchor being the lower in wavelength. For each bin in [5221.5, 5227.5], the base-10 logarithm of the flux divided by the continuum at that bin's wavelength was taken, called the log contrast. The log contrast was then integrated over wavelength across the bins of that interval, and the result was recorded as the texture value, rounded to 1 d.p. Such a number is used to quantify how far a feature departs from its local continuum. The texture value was 0.1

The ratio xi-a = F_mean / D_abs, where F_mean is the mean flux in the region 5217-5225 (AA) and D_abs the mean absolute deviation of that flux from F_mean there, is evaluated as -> 39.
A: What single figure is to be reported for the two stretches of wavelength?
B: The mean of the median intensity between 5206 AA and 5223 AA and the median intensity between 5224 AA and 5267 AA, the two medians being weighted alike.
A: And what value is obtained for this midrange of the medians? 66.7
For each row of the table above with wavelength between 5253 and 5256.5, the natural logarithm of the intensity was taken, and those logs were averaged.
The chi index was 4.23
